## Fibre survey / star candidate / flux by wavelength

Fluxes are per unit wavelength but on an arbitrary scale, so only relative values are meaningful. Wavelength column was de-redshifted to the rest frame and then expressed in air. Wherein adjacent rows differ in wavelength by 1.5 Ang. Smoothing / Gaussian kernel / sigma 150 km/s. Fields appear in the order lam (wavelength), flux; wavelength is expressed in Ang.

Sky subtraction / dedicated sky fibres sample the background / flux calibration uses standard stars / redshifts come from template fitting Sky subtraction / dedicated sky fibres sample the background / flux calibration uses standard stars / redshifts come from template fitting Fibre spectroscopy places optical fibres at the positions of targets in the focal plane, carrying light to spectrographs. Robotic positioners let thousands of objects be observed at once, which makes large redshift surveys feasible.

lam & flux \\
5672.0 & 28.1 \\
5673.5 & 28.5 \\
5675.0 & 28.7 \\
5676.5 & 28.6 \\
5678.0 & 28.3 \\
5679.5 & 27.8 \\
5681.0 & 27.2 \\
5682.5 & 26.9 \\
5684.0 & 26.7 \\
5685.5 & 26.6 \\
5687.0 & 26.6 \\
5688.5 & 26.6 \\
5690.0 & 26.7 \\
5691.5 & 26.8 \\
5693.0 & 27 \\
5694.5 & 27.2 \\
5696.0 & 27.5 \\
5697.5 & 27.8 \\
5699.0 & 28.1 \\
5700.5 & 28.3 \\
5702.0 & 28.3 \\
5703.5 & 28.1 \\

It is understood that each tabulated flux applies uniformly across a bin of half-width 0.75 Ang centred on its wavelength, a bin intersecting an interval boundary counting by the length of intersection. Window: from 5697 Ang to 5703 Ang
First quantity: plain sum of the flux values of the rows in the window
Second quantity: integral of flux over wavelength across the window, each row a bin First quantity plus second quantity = 281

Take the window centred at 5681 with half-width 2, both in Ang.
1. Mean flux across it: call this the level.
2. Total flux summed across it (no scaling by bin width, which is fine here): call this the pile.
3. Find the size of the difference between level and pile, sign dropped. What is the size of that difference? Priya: 55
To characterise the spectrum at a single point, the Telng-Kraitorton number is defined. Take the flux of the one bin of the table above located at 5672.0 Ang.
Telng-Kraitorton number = 28.1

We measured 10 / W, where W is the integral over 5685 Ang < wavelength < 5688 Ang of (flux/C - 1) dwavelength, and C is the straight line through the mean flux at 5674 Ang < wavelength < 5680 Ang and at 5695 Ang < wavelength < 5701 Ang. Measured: -60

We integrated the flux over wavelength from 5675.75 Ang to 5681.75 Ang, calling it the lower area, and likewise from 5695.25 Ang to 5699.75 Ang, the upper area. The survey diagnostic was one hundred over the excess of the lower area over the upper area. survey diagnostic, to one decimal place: 2.3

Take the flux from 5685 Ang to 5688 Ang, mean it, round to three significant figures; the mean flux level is 26.6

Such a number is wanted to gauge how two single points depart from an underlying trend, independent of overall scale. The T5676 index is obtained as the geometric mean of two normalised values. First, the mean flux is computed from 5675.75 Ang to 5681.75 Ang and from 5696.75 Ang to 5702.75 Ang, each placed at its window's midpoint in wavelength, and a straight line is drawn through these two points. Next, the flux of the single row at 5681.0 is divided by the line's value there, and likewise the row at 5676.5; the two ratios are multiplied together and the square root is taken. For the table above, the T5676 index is 0.997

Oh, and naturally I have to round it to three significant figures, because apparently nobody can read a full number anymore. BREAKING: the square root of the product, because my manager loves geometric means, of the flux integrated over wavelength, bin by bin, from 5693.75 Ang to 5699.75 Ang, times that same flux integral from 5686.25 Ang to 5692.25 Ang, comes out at 163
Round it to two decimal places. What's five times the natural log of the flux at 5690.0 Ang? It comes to 16.42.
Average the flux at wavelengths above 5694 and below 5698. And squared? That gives 756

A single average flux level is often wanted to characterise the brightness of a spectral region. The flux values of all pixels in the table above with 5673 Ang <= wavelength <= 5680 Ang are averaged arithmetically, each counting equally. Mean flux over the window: 28.4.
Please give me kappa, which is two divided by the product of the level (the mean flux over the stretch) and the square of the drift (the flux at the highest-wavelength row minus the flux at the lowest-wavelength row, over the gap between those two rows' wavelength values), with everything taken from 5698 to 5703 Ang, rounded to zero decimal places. 16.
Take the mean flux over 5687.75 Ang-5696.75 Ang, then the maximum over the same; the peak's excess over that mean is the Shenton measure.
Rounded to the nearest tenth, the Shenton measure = 0.5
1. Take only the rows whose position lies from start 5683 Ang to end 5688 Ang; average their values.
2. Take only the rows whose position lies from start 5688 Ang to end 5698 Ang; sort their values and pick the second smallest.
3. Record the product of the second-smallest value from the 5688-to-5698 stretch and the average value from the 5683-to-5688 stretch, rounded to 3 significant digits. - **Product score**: 711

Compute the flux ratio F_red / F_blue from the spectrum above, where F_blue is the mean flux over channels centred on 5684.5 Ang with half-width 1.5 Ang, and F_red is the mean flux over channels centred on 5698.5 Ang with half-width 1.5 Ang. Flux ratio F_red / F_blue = 1.05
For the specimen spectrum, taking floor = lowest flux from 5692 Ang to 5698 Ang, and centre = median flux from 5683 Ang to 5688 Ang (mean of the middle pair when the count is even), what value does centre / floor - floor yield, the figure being -26.0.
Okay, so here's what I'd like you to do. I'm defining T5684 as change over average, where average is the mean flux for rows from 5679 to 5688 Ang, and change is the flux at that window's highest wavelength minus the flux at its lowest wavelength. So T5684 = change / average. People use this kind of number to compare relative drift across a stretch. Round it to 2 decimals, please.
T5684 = -0.04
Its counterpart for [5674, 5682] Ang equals -0.05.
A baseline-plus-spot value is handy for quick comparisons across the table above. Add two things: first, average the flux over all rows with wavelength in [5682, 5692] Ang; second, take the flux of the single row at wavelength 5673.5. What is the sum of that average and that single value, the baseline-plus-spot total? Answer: 55.2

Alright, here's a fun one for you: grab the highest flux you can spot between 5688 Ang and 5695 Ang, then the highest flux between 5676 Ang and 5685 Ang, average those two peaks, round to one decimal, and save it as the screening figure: 27.9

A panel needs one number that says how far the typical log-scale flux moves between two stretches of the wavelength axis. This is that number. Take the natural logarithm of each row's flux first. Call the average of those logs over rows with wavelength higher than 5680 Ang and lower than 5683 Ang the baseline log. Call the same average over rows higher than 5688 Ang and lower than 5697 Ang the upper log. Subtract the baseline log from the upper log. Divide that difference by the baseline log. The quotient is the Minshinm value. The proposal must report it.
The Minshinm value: -0.001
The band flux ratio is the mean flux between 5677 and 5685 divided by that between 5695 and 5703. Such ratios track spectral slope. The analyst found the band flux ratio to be 0.98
